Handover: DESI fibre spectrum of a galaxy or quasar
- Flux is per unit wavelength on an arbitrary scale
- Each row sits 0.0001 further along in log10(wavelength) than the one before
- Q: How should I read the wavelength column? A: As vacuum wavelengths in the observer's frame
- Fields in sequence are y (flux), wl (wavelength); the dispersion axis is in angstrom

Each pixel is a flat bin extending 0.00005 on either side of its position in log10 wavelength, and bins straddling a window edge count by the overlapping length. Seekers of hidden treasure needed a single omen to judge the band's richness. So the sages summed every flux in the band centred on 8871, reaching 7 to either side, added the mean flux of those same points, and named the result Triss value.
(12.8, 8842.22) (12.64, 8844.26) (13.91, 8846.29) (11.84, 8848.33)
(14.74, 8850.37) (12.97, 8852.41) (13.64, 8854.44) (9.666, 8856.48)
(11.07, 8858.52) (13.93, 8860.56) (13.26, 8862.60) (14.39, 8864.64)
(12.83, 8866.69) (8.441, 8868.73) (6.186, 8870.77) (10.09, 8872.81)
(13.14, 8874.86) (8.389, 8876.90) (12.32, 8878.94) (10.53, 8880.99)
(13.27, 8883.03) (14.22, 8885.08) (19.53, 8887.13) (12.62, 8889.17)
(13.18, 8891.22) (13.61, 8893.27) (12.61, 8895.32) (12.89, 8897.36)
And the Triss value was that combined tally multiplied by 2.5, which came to 210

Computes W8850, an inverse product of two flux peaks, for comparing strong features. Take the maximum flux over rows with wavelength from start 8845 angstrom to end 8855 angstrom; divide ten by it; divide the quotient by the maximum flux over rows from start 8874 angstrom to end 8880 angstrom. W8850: 0.052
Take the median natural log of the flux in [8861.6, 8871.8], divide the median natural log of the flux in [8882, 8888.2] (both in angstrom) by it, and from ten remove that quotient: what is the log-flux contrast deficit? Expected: 8.96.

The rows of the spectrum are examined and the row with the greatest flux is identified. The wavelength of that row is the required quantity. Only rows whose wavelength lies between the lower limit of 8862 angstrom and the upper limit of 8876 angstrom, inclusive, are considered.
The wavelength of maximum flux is 8864.64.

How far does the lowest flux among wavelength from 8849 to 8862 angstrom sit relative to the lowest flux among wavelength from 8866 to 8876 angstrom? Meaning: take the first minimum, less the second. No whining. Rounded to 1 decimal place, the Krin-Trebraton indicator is 3.5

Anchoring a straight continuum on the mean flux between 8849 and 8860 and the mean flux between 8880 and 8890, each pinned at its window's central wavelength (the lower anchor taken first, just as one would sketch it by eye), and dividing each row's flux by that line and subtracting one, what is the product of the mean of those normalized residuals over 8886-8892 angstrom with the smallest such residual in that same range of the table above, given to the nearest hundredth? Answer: -0.01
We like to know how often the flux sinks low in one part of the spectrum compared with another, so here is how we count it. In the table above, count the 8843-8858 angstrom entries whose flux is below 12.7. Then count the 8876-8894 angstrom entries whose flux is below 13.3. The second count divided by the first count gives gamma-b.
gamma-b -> 2.0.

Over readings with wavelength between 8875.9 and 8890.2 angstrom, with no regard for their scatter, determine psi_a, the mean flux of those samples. 13.0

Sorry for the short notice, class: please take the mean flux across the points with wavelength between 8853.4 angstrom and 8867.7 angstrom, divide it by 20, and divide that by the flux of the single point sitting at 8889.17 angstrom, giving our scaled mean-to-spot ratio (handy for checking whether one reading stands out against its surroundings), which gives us 0.050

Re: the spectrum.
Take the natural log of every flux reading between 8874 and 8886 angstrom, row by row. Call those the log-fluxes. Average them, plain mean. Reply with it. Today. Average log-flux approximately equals 2.47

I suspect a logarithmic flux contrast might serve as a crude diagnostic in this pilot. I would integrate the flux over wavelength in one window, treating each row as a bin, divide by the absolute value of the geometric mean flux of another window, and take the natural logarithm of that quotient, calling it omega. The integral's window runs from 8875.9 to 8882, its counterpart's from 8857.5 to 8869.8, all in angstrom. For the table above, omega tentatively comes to 1.66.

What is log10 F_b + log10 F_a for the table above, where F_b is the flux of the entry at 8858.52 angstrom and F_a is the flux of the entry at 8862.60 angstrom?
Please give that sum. 2.17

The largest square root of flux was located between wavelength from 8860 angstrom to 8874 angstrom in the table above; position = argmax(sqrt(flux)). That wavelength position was 8864.64 angstrom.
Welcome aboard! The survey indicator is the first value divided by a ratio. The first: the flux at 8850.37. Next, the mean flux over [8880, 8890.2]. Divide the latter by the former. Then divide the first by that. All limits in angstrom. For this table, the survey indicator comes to 15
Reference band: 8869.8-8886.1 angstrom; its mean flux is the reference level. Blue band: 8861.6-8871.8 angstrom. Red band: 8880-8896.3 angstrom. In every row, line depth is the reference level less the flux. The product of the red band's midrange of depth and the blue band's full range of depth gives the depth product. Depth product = -33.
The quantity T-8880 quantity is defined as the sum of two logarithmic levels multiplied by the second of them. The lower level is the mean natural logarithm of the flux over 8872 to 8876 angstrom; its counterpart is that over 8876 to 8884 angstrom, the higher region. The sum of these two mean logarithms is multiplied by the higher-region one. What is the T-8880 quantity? 11.6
